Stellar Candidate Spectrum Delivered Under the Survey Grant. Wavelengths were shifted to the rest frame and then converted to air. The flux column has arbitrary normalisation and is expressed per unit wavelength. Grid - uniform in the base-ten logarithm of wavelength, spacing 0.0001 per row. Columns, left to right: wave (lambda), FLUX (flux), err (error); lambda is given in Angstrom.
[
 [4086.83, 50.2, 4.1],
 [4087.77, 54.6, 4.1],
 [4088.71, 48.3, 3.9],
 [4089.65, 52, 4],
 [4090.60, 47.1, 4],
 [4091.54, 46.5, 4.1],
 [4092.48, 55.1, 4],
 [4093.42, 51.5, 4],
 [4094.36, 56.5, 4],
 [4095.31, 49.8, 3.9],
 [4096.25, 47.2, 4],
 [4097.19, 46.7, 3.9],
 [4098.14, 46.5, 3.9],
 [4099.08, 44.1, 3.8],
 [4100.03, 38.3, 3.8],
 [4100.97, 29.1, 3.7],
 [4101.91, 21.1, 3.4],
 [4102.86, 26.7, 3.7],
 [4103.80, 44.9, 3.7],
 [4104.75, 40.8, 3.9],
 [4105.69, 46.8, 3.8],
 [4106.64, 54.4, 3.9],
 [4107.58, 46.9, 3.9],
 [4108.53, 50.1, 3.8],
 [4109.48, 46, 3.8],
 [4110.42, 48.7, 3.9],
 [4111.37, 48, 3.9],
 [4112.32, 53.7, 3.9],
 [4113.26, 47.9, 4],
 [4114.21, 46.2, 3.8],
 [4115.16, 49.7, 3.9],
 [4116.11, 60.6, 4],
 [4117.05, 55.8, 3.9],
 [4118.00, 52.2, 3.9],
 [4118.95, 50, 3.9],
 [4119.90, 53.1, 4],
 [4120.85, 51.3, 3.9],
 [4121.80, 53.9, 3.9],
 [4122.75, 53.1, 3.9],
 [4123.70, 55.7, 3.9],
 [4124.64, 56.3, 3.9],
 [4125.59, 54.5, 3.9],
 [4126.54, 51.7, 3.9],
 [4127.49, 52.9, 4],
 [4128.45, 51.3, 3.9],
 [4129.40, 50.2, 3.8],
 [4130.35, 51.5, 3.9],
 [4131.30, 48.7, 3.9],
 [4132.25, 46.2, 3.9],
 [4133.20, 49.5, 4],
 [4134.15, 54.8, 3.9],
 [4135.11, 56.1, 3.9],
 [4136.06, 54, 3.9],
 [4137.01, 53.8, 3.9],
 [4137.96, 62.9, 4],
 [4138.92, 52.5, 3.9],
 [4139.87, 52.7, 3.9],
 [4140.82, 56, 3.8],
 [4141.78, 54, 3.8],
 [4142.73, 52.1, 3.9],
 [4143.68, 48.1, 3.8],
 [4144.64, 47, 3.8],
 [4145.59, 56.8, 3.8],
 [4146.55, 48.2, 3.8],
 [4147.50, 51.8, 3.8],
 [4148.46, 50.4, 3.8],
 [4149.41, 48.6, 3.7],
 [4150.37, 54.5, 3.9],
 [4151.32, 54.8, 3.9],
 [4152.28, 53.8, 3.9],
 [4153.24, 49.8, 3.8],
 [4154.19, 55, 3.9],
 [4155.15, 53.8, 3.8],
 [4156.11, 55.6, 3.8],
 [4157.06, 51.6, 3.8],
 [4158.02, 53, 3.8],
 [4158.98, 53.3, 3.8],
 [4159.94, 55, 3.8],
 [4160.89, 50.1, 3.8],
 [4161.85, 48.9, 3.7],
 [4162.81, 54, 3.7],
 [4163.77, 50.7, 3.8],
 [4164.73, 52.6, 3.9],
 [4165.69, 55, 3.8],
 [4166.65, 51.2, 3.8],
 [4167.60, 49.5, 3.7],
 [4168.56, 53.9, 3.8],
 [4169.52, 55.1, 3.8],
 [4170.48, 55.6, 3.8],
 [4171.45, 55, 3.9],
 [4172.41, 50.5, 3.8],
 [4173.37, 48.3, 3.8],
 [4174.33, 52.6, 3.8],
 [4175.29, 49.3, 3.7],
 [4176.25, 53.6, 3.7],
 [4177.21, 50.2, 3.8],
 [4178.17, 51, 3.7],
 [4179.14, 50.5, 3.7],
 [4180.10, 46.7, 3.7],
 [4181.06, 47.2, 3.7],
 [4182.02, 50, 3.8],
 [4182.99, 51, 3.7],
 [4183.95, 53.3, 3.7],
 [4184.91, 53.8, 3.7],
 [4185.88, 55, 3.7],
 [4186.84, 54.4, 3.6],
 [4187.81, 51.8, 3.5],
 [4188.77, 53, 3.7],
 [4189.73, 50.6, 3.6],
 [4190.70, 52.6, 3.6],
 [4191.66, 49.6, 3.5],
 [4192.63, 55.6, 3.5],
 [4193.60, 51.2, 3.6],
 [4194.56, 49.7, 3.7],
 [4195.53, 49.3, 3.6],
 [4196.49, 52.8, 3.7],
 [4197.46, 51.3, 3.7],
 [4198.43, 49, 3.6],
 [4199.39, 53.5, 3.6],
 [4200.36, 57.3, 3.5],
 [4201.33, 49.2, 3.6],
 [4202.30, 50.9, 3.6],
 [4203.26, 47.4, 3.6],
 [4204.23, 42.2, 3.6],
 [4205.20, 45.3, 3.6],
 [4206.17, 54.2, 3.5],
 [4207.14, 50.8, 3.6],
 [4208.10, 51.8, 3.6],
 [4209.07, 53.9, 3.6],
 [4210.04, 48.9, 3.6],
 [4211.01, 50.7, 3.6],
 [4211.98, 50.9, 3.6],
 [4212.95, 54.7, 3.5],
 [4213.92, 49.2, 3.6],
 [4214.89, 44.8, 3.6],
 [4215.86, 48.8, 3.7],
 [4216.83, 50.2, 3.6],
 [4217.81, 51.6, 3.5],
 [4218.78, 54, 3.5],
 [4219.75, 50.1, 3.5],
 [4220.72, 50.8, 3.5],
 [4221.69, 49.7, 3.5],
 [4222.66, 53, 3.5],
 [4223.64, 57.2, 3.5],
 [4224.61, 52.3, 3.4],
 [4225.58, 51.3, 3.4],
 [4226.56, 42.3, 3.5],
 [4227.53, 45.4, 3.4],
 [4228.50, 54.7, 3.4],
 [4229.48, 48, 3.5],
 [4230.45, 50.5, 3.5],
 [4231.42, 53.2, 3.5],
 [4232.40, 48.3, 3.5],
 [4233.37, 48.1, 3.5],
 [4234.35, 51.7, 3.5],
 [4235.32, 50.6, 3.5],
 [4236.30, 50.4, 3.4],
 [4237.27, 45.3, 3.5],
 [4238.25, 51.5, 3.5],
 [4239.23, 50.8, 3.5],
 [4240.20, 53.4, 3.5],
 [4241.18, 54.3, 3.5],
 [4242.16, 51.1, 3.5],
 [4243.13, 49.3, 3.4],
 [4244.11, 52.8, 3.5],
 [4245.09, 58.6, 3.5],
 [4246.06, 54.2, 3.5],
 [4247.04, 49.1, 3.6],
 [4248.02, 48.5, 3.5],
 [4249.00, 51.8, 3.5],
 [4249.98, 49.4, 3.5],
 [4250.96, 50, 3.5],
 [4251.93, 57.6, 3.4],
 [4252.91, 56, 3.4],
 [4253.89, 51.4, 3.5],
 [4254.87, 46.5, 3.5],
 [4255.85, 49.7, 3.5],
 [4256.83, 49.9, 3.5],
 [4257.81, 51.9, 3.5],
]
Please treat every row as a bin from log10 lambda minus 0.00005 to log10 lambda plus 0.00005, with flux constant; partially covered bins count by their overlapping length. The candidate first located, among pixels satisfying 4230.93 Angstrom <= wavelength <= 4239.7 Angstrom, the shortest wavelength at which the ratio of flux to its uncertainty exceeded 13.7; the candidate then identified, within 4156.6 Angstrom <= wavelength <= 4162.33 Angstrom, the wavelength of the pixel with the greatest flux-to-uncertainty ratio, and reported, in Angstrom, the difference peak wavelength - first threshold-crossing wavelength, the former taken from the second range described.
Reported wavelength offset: -71.5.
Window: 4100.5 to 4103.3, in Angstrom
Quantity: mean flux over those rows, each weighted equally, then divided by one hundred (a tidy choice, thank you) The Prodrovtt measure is 0.26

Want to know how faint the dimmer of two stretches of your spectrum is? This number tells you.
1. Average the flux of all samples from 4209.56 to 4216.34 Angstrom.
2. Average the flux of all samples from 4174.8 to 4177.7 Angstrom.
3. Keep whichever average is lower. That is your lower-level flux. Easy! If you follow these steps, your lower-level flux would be 49.7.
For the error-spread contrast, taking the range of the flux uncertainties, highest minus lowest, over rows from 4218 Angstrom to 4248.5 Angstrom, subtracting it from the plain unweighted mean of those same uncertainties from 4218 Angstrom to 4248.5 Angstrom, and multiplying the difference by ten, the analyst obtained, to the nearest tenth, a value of 32.8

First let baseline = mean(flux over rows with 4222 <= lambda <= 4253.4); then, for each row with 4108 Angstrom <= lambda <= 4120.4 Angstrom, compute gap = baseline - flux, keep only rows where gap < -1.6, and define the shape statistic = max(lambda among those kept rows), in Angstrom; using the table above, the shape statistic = 4119.90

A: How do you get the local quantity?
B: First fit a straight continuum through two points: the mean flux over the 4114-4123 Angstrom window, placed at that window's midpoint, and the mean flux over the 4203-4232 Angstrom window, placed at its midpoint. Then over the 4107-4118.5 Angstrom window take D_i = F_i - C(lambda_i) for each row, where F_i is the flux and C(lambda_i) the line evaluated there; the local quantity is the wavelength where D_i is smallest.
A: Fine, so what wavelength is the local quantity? 4109.48 Angstrom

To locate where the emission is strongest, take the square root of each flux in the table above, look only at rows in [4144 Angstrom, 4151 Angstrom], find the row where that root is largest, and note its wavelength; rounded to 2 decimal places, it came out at 4145.59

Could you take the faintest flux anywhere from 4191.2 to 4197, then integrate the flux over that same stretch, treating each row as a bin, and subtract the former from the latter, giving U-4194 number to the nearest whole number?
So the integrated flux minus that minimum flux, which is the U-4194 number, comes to 248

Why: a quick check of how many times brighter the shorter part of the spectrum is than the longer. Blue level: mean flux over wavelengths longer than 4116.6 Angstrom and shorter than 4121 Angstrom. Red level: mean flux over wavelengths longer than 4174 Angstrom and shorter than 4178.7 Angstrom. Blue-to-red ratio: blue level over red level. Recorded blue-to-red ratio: 1.02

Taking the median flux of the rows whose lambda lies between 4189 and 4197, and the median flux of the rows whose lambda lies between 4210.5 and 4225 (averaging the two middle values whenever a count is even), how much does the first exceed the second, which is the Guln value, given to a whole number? 0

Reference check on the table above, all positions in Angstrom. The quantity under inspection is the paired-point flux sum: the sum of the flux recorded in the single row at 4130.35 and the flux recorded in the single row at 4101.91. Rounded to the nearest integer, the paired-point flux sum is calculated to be 73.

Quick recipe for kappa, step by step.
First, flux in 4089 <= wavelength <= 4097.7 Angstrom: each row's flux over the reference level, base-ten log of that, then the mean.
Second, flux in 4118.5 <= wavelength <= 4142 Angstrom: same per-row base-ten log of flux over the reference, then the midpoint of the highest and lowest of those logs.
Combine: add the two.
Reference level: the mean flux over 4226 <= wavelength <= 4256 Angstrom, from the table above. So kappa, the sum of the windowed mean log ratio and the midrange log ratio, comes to 0.020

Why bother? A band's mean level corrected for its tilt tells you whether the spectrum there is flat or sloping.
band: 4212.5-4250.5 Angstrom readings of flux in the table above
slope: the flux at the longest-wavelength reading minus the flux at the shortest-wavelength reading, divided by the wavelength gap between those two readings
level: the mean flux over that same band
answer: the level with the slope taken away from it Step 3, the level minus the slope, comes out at 50.9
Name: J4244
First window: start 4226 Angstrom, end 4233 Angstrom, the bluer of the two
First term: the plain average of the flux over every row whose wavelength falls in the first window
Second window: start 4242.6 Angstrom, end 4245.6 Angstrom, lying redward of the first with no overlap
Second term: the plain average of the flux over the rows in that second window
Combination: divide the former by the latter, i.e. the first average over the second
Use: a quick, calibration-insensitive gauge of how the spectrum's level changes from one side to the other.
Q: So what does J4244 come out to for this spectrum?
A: 0.91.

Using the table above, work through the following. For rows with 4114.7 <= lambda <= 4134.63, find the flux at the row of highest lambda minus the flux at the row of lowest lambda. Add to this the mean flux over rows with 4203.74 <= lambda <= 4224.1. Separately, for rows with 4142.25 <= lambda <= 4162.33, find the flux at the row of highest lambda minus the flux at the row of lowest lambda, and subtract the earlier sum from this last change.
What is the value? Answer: -58.9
